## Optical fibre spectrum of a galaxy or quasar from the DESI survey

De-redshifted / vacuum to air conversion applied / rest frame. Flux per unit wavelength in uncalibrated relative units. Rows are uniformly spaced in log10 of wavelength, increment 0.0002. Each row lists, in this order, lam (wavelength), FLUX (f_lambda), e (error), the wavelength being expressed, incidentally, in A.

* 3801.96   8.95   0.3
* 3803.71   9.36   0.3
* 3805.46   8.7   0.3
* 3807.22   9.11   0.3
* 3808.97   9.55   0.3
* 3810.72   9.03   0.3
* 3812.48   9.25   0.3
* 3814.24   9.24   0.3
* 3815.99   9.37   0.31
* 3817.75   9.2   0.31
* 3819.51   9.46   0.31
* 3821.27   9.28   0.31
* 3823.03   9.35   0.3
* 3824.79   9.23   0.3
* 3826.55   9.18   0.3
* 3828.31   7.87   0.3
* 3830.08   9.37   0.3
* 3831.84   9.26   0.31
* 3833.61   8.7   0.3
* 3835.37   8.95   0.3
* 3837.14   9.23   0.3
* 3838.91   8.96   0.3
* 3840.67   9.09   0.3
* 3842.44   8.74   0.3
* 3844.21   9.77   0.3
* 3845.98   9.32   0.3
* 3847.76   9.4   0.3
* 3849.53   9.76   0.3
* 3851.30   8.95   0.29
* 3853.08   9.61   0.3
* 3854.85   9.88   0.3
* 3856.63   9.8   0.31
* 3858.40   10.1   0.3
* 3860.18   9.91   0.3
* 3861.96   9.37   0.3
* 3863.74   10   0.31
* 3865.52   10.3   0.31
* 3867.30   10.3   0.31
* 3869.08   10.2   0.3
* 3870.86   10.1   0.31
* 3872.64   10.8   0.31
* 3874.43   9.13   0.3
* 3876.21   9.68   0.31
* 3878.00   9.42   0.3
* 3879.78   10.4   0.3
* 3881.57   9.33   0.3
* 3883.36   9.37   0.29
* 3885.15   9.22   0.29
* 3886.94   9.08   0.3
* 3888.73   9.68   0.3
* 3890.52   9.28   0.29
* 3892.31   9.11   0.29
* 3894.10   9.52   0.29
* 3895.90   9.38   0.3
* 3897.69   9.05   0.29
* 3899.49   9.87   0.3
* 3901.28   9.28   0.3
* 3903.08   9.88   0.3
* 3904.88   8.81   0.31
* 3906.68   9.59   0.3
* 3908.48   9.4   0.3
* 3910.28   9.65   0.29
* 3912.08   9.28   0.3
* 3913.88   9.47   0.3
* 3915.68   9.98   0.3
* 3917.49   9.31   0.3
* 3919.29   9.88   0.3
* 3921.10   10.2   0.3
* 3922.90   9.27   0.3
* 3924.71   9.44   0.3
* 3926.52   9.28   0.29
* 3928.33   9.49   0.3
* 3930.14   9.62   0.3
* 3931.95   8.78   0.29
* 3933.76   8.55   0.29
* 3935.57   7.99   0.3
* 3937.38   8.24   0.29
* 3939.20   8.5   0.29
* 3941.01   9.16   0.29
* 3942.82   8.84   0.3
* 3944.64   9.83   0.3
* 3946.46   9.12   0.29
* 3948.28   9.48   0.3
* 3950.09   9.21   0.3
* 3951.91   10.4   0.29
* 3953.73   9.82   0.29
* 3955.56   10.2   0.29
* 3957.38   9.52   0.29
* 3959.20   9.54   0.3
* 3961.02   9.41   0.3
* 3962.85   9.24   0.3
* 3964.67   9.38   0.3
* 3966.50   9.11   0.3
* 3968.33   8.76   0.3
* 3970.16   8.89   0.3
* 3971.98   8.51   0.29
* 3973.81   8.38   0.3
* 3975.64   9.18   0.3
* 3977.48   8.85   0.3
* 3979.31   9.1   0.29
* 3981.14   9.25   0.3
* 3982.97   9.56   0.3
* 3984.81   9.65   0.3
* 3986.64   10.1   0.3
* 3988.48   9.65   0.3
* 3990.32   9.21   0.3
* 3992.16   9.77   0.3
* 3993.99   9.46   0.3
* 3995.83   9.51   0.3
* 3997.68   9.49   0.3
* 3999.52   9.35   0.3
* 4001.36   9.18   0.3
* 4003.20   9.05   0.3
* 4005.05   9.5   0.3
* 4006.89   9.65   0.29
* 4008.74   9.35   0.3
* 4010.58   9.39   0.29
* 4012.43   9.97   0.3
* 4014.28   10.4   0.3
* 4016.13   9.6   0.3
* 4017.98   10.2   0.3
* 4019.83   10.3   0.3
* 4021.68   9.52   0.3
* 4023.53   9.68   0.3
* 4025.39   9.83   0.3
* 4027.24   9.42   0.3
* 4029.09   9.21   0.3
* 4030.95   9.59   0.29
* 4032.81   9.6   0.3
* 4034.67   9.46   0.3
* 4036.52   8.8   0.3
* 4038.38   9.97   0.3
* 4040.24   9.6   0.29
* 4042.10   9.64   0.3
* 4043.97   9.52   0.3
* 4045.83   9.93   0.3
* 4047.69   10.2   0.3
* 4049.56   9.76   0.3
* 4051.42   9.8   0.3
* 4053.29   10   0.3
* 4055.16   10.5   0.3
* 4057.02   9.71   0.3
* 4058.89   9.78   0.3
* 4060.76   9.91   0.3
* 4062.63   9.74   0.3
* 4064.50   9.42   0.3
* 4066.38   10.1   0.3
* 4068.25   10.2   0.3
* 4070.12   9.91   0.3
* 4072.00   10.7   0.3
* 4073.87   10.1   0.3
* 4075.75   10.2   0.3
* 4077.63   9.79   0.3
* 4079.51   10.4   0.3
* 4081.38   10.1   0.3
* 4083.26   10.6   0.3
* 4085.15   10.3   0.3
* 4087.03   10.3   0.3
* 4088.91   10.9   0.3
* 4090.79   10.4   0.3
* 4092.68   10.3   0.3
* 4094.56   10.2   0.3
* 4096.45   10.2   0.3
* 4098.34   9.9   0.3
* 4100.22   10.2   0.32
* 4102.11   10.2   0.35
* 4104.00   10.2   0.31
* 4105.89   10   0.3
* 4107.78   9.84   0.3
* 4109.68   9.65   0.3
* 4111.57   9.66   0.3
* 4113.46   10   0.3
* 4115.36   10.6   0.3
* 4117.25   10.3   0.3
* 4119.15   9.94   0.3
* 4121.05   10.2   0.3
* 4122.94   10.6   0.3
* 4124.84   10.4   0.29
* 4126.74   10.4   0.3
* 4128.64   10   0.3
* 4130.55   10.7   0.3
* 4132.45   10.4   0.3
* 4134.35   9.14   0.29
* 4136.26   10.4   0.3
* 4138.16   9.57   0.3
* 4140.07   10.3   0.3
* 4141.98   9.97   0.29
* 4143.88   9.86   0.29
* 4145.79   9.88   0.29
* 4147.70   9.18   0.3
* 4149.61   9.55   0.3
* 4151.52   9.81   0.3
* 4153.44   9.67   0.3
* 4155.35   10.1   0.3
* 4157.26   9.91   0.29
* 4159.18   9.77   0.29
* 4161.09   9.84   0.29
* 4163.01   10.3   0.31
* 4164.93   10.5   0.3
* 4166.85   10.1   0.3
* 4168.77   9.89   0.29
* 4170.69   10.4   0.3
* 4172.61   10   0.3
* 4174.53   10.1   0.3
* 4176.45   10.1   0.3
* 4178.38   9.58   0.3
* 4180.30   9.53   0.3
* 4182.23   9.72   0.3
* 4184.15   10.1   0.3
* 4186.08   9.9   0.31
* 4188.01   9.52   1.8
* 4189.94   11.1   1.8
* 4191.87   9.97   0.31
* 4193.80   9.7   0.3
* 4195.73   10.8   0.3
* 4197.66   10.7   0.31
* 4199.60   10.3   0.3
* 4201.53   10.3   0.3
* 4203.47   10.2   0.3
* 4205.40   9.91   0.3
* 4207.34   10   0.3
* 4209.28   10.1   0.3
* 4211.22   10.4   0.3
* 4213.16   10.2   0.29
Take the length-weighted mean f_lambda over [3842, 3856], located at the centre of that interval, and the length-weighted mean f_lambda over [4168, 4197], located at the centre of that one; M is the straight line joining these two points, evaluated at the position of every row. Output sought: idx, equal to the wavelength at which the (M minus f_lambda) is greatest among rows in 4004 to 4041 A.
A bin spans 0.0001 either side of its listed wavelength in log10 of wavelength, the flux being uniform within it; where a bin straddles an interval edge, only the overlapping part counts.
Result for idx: 4036.52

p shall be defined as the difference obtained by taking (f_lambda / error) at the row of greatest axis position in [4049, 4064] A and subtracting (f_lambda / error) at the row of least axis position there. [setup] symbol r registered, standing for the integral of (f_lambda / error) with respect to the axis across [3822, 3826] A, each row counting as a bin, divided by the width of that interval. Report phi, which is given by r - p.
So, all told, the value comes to 31.0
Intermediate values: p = -0.1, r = 30.9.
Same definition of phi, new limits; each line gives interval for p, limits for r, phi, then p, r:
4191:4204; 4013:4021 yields 31.8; 1.8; 33.7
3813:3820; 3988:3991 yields 31.6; -0.3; 31.4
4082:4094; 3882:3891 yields 32.7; -1.0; 31.7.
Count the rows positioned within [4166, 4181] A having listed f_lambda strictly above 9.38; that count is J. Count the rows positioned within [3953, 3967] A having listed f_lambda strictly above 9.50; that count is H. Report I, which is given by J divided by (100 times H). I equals 0.020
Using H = 4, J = 8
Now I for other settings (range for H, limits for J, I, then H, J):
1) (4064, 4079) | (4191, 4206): 0.011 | 7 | 8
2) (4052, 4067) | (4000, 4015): 0.007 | 7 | 5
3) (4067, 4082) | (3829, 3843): 0.000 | 8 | 0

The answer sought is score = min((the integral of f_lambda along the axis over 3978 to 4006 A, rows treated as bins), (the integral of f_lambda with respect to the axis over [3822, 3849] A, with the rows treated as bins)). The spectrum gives 246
